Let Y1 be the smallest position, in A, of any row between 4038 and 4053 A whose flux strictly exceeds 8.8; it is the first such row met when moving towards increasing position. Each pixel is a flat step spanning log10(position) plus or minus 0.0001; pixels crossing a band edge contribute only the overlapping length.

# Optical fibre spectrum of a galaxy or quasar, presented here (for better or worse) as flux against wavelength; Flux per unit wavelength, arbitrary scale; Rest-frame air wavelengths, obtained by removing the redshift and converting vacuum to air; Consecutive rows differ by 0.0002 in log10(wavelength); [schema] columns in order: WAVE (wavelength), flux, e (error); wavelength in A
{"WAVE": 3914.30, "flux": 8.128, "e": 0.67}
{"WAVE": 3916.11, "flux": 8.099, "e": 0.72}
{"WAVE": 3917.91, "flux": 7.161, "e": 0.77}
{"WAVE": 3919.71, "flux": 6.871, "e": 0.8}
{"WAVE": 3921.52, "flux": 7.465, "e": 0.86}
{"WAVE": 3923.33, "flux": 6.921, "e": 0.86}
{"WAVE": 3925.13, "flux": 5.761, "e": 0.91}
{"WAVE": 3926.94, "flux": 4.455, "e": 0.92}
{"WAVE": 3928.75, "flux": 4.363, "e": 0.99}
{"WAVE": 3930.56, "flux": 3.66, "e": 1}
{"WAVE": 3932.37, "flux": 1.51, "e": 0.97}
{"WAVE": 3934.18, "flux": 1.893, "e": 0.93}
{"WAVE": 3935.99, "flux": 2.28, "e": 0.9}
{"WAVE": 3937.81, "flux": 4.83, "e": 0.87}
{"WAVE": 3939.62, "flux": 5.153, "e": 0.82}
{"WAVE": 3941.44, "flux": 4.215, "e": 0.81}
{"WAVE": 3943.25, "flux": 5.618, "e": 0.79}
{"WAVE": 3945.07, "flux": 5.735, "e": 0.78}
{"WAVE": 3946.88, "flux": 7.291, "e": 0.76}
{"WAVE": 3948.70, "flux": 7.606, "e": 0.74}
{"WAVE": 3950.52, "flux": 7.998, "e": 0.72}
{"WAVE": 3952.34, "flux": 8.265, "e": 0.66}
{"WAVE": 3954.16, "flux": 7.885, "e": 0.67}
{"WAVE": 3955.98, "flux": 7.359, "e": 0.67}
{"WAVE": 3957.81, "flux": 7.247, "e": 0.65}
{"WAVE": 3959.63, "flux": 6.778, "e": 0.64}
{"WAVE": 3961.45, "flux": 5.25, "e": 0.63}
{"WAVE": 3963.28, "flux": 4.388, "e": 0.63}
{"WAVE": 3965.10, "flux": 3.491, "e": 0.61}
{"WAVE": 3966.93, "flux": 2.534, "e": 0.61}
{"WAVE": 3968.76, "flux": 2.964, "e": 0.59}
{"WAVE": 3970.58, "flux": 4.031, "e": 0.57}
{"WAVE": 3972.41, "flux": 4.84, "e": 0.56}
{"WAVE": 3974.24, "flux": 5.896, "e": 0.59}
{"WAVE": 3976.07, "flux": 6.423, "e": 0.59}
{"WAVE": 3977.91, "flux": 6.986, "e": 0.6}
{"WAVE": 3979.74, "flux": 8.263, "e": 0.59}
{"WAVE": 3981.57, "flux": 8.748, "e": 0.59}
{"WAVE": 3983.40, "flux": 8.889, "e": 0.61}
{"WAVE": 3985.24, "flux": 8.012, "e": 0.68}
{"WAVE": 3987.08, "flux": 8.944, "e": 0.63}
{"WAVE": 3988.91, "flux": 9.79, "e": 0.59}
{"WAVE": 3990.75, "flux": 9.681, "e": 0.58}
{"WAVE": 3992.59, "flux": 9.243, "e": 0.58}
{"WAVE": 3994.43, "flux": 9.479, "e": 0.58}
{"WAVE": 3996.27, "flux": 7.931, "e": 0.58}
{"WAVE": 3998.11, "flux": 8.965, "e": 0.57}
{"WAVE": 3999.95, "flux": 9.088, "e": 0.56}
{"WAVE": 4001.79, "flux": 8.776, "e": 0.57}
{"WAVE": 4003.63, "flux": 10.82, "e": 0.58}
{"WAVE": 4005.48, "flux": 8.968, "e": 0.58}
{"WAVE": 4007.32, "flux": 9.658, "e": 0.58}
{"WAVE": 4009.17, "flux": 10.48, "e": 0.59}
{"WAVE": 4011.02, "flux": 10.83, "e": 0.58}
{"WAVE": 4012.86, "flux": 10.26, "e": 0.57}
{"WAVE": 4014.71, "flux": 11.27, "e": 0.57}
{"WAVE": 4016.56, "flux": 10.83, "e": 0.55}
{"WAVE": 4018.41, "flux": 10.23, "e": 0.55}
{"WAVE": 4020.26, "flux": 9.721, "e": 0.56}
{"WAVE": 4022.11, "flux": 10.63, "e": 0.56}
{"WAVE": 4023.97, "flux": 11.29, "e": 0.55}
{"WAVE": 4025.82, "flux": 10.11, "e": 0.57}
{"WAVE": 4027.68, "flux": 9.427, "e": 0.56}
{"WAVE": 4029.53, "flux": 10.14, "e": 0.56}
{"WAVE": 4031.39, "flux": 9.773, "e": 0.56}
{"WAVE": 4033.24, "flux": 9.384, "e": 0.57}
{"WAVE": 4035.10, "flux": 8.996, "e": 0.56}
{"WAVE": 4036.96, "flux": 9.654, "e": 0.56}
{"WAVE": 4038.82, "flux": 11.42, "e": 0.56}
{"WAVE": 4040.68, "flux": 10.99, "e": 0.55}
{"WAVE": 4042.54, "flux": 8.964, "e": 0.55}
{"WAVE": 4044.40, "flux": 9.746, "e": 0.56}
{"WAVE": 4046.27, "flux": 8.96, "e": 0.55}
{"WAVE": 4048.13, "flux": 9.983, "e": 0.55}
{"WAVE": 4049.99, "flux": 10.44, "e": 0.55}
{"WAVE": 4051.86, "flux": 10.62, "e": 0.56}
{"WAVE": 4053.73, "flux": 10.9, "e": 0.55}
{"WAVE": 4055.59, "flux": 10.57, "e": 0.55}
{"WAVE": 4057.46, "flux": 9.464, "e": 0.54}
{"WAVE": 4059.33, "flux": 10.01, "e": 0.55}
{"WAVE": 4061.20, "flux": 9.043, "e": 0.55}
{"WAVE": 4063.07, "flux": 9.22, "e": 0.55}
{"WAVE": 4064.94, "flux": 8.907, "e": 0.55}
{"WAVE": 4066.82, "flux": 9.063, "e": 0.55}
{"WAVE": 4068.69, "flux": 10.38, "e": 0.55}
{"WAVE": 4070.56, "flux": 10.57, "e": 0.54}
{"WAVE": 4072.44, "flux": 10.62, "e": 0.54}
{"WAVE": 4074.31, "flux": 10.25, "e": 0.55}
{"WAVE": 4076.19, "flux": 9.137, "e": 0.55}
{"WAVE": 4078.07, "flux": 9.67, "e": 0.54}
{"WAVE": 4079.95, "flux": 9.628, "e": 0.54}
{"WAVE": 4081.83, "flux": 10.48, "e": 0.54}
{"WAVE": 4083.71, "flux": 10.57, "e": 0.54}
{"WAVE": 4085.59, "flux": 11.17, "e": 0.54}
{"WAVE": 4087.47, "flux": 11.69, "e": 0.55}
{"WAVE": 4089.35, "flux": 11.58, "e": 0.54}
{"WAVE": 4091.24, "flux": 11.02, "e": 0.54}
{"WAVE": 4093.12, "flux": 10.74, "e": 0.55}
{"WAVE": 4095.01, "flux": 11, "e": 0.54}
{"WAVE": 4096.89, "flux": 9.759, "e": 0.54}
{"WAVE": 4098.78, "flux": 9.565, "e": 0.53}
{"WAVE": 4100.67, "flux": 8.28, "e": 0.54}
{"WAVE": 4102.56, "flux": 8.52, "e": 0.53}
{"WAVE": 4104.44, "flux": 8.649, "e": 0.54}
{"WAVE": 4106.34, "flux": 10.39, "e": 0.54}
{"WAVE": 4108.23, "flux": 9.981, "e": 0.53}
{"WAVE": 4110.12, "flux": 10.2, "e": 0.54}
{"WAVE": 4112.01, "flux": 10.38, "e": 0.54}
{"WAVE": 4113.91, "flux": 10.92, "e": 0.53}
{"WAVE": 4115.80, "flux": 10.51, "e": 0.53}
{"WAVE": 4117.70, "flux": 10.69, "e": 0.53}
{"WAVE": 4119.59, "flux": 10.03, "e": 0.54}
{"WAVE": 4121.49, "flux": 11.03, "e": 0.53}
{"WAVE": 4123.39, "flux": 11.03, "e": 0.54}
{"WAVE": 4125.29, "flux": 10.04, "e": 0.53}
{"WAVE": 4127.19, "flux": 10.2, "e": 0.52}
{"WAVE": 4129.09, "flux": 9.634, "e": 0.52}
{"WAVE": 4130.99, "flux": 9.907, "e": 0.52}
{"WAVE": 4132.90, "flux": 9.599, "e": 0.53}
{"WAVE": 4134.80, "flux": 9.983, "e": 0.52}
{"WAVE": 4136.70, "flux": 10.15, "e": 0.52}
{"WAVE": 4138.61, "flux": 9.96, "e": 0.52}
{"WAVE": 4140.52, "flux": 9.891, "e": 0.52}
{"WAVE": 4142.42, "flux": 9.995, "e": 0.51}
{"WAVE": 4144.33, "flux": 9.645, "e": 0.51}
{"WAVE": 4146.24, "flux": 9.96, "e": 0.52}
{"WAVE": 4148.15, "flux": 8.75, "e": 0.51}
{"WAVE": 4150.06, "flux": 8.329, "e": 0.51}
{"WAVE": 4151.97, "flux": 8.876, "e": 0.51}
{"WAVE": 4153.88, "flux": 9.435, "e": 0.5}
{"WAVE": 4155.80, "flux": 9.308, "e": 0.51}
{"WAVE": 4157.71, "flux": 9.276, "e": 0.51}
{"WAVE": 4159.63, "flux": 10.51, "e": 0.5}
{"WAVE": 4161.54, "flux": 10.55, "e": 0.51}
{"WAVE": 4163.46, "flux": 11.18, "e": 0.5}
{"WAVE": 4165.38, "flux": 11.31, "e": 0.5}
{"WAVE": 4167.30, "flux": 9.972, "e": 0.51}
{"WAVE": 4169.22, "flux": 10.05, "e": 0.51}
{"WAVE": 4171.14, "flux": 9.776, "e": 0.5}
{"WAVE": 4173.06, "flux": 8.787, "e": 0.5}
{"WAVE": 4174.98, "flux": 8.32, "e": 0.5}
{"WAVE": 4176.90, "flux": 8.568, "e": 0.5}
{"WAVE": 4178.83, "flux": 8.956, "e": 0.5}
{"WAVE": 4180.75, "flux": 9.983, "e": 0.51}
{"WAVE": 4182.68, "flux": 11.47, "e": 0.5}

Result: 4038.82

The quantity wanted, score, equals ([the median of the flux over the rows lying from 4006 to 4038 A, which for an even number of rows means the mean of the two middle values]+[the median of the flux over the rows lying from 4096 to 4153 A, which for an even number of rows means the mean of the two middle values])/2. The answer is 10.1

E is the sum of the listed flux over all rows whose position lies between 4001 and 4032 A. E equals 173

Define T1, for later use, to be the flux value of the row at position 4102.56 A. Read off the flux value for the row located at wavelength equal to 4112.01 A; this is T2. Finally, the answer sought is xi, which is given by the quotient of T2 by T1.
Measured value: 1.2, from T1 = 8.52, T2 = 10.38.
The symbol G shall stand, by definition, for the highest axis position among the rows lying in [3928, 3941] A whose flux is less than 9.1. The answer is 3939.62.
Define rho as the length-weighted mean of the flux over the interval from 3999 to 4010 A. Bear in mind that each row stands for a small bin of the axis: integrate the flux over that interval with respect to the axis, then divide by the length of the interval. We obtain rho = 9.6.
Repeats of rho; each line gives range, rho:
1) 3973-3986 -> 7.5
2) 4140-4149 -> 9.7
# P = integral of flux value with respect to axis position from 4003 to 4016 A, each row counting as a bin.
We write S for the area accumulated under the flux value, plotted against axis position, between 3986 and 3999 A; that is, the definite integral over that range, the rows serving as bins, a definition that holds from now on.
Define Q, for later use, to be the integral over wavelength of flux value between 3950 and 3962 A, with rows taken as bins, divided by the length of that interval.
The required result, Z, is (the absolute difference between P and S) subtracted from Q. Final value -8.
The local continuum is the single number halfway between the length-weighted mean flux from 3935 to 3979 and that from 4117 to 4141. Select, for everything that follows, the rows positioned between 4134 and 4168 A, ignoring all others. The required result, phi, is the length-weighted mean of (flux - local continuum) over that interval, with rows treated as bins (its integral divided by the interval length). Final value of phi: 1.9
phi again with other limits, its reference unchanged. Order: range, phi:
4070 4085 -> 2.2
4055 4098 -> 2.3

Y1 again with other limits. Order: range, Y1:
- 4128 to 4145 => 4129.09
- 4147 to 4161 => 4151.97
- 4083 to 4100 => 4083.71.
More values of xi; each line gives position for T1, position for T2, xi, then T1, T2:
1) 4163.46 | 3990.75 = 0.9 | 11.18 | 9.681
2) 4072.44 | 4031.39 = 0.9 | 10.62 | 9.773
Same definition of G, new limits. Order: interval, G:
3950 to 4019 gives 4005.48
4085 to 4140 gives 4104.44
